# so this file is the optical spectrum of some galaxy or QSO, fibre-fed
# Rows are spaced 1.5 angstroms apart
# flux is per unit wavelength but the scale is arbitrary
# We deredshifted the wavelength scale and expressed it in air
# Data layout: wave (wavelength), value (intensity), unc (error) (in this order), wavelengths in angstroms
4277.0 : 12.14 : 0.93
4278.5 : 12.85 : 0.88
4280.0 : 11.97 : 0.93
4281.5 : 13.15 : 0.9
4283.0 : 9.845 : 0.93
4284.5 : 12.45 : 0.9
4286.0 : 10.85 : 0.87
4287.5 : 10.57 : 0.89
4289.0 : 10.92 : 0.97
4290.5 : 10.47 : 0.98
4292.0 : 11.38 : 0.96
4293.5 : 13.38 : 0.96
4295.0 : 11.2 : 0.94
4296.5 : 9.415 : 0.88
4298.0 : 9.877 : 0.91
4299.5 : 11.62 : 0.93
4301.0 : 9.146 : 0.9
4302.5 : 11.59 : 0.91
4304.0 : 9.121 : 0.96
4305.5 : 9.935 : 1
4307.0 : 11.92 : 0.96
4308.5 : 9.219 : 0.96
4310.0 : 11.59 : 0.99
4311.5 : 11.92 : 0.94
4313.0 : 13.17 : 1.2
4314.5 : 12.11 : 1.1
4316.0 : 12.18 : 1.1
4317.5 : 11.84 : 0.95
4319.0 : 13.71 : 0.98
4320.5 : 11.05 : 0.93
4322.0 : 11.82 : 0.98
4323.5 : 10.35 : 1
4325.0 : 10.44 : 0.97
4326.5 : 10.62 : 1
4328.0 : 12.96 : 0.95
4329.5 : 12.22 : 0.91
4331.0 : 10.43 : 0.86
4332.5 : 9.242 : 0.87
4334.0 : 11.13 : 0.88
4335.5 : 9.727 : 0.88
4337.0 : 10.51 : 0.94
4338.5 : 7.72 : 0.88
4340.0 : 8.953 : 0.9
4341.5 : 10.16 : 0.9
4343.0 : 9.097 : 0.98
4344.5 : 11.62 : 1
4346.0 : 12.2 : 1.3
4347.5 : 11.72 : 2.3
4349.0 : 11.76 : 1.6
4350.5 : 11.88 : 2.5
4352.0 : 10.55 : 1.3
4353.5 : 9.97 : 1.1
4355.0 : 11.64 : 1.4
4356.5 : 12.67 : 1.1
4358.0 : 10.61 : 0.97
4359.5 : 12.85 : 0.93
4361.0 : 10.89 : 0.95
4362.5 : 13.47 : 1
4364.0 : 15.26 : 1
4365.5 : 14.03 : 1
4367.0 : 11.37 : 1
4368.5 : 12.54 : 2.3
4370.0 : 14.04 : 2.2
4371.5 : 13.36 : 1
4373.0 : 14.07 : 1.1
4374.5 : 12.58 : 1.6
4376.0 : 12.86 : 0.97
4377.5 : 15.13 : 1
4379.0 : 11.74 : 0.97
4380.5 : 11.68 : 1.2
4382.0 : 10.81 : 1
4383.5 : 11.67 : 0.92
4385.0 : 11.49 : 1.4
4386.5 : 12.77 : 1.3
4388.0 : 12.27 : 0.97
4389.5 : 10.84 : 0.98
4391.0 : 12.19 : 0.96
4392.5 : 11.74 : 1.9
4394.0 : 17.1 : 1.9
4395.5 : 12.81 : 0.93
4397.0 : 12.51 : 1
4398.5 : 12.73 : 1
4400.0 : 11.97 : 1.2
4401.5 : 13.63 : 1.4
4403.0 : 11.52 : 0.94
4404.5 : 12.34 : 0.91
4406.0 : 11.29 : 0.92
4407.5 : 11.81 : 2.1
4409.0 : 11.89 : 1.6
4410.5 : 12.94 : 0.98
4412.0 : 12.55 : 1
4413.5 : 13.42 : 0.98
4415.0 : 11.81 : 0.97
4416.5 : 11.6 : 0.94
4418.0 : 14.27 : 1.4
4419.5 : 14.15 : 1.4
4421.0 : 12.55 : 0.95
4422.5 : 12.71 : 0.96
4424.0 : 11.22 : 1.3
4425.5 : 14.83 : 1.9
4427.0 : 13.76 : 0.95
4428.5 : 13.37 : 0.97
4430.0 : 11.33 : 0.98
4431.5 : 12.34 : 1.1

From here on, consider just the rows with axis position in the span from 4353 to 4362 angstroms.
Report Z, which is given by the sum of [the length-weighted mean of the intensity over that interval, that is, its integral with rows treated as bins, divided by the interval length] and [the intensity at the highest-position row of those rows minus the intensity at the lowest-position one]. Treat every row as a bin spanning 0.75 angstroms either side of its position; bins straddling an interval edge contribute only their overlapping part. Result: 12.5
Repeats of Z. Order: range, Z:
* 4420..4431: 11.6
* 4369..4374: 13.7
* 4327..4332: 9.1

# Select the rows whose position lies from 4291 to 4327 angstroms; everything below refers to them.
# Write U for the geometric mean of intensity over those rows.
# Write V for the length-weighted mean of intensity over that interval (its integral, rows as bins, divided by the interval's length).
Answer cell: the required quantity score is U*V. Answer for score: 124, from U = 11.1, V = 11.2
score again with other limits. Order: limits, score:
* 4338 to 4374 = 137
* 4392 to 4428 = 163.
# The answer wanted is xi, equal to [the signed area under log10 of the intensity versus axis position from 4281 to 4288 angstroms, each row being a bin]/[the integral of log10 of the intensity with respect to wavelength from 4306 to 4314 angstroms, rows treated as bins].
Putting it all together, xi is 0.87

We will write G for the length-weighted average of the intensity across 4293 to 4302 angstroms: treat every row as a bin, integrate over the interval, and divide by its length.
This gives 10.7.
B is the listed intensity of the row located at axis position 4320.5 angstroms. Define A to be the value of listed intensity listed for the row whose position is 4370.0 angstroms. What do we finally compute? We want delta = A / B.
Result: 1.27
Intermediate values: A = 14.04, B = 11.05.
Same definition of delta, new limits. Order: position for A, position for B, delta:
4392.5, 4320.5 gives 1.06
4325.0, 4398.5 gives 0.82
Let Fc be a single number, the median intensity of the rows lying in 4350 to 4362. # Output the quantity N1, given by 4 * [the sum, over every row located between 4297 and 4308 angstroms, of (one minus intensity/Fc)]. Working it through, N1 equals 2.0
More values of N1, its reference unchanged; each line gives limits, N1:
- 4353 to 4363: -1.2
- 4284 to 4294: -0.4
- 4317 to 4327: -0.3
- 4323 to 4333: 0.9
